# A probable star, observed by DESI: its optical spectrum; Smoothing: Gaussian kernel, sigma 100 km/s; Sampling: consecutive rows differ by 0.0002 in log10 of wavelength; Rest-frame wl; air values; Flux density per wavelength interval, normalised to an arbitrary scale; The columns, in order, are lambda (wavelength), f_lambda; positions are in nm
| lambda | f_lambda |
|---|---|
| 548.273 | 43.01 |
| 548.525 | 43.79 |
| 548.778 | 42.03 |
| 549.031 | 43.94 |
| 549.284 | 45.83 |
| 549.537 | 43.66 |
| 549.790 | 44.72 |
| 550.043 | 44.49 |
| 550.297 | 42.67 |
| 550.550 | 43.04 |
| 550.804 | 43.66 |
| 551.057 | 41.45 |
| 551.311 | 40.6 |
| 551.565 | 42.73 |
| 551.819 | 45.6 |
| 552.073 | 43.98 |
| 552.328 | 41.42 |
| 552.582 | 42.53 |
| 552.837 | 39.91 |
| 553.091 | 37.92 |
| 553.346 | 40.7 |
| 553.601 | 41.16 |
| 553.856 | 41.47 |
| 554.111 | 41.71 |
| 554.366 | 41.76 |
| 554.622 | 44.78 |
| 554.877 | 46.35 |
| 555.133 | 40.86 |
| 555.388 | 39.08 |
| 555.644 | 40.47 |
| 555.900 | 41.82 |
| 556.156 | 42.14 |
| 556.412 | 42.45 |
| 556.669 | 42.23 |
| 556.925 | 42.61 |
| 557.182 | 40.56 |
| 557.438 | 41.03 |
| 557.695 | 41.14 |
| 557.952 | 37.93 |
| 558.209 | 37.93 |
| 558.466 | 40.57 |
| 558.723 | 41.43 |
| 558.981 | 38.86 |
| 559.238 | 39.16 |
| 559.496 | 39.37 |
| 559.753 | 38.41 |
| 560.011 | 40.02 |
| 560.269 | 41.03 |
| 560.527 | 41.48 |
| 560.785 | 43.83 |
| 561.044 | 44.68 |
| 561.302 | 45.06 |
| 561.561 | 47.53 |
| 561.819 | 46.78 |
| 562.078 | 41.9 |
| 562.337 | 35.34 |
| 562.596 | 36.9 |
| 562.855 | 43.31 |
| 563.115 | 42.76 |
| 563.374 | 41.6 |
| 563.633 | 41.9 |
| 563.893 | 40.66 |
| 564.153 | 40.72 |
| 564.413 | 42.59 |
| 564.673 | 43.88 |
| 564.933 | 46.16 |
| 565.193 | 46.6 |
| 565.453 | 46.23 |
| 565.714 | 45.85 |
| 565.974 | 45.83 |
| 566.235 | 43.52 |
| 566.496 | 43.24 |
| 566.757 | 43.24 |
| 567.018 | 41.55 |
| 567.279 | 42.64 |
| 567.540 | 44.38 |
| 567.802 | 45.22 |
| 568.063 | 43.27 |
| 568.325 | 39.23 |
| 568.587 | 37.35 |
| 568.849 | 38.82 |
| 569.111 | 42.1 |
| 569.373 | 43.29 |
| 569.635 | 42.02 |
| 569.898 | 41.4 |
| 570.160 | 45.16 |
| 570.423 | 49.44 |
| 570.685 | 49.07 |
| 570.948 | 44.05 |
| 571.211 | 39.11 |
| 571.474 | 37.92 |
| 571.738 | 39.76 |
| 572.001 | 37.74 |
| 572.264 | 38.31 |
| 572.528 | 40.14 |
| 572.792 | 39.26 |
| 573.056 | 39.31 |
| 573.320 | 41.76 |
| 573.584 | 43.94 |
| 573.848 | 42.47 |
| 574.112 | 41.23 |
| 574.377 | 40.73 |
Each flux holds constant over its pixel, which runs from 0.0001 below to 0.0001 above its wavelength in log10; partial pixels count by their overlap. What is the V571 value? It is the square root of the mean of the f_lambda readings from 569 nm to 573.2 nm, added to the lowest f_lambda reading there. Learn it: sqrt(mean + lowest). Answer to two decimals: 8.92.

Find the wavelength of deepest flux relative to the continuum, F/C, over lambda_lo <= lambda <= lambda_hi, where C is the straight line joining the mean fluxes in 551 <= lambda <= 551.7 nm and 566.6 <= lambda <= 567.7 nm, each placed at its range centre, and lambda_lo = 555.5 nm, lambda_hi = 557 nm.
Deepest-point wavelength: 555.644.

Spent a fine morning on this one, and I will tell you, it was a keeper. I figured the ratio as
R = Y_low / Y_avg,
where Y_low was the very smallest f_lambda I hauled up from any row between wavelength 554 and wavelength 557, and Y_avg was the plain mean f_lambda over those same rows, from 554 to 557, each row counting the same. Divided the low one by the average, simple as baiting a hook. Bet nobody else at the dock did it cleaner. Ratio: 0.926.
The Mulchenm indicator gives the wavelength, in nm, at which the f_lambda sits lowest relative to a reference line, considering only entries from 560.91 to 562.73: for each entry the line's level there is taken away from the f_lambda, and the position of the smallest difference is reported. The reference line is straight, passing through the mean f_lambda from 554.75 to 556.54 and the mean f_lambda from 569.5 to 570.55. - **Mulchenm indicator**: 562.337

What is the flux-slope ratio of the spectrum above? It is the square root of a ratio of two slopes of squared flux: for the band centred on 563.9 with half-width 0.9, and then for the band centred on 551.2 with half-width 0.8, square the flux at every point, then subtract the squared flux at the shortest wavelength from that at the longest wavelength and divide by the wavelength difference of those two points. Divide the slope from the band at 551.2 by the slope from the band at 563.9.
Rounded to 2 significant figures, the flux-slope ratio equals 1.7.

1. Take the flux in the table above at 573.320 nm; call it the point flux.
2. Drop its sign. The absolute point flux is 41.8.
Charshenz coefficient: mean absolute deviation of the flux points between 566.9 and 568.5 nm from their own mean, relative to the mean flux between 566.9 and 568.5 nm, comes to 0.037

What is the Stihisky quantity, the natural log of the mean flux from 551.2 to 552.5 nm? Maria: 3.76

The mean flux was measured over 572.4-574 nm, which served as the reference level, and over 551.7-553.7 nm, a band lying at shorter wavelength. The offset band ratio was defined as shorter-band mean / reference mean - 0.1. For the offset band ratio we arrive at 0.912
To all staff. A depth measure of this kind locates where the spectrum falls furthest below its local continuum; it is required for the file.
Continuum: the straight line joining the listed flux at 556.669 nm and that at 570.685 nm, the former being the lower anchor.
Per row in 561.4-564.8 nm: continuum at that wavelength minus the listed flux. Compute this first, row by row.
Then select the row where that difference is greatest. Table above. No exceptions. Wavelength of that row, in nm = 562.337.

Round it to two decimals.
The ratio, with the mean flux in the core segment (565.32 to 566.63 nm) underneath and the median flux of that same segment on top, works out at 1.02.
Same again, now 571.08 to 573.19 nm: 1.01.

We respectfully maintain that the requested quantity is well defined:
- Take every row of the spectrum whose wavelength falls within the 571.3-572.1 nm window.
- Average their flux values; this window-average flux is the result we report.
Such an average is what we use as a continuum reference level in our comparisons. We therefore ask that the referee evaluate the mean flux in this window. 38.5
